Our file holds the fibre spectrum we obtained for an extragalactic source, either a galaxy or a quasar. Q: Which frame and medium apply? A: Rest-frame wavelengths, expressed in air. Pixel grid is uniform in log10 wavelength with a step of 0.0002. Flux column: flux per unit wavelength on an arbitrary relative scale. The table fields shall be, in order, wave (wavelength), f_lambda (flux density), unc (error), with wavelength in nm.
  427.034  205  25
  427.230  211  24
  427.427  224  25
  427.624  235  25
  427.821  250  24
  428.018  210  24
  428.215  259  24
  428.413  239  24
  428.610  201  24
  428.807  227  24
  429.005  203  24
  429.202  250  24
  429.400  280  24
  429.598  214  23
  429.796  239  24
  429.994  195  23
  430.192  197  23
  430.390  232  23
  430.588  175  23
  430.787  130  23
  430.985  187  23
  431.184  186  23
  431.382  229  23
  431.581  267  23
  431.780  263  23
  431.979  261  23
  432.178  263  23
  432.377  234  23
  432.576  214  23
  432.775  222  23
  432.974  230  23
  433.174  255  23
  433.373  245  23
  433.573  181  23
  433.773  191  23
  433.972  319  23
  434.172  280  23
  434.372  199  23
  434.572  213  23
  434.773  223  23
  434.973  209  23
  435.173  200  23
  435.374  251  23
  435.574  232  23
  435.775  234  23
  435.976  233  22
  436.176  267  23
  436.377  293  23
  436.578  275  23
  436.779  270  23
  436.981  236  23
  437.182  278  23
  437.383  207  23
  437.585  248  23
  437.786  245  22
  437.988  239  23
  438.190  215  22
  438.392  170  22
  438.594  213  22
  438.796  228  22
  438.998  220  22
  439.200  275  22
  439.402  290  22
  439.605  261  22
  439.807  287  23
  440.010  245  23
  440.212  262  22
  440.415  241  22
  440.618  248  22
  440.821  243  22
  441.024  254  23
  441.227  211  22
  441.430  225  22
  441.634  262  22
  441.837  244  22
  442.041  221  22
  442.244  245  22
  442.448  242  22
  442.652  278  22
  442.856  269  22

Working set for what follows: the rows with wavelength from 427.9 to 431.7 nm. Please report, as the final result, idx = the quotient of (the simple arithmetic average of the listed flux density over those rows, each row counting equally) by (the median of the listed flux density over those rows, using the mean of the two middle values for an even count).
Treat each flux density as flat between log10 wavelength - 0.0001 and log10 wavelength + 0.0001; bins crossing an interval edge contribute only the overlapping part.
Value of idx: 1.01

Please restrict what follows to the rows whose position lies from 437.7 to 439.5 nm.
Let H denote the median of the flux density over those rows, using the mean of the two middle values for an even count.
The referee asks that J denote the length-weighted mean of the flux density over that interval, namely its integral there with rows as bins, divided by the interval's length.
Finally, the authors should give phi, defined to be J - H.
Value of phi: 5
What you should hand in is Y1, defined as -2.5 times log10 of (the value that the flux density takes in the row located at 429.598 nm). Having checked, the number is -5.83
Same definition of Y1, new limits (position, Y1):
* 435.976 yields -5.92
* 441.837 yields -5.97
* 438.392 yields -5.58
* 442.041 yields -5.86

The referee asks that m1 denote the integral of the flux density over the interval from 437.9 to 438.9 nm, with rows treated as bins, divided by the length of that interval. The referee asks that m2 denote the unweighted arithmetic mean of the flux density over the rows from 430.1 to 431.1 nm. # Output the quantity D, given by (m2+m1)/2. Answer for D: 198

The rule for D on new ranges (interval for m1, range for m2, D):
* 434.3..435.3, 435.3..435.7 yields 226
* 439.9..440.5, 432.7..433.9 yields 235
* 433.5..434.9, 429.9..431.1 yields 208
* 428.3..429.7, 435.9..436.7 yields 249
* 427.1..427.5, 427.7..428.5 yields 228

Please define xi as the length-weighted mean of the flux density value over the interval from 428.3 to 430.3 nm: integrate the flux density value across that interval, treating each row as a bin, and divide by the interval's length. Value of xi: 225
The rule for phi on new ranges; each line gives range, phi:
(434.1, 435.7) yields 7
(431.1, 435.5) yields 4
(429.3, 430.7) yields 4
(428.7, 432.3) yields -6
